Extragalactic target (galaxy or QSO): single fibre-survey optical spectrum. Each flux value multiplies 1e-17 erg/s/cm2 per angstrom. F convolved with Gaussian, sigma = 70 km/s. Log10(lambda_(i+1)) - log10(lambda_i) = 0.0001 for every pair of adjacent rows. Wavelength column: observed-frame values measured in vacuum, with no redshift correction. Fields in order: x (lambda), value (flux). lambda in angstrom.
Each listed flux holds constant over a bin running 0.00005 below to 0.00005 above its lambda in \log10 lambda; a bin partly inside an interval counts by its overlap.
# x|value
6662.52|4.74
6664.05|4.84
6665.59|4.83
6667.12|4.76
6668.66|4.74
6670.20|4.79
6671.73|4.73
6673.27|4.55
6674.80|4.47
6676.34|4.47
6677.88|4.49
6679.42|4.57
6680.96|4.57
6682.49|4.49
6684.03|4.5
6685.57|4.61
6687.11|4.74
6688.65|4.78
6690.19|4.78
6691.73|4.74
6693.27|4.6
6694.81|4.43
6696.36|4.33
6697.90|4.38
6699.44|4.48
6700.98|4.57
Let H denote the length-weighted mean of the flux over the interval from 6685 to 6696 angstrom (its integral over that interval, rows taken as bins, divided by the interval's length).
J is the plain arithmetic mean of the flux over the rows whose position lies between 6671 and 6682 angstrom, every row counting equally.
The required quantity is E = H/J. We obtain 1.02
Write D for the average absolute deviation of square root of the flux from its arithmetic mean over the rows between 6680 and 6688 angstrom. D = 0.017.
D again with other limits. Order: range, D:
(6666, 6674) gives 0.015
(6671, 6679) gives 0.018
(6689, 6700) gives 0.035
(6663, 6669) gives 0.010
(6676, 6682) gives 0.011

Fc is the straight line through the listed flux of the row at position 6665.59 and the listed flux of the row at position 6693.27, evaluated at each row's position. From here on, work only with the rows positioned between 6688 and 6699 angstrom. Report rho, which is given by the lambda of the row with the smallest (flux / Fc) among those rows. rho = 6696.36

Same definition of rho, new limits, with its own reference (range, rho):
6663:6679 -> 6674.80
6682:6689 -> 6682.49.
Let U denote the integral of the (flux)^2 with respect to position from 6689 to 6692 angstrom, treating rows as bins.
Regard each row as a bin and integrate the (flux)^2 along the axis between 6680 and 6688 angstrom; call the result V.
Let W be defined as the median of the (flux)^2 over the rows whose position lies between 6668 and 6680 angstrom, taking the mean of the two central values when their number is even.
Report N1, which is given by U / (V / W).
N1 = 8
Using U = 68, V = 168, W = 20.8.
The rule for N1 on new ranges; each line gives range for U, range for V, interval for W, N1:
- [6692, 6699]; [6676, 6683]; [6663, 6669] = 22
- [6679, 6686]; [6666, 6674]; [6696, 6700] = 16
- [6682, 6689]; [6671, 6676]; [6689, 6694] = 32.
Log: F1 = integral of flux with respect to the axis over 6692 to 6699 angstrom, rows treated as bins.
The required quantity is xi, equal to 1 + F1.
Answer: 32.2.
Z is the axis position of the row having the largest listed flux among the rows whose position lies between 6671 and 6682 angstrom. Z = 6671.73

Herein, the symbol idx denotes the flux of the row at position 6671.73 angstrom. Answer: 4.73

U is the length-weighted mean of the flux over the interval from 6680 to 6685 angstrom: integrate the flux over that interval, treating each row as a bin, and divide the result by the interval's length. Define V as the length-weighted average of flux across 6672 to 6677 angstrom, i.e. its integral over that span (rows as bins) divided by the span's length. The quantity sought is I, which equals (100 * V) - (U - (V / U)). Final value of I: 449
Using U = 4.53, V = 4.52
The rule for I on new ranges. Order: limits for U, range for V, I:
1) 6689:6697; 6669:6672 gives 473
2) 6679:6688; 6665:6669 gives 474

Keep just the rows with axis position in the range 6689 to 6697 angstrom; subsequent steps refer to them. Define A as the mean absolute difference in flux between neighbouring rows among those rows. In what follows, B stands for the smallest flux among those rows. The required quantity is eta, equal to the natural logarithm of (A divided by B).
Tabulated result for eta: -3.7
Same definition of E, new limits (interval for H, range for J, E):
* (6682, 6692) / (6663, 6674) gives 0.98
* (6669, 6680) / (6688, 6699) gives 1.00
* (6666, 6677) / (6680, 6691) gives 1.00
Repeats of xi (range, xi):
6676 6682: 28.2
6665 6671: 29.7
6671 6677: 28.3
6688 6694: 29.4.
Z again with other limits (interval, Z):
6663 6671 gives 6664.05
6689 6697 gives 6690.19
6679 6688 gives 6687.11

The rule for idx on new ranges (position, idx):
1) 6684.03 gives 4.5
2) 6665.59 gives 4.83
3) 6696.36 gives 4.33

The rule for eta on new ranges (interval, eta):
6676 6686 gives -4.5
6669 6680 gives -4.2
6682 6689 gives -4.1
